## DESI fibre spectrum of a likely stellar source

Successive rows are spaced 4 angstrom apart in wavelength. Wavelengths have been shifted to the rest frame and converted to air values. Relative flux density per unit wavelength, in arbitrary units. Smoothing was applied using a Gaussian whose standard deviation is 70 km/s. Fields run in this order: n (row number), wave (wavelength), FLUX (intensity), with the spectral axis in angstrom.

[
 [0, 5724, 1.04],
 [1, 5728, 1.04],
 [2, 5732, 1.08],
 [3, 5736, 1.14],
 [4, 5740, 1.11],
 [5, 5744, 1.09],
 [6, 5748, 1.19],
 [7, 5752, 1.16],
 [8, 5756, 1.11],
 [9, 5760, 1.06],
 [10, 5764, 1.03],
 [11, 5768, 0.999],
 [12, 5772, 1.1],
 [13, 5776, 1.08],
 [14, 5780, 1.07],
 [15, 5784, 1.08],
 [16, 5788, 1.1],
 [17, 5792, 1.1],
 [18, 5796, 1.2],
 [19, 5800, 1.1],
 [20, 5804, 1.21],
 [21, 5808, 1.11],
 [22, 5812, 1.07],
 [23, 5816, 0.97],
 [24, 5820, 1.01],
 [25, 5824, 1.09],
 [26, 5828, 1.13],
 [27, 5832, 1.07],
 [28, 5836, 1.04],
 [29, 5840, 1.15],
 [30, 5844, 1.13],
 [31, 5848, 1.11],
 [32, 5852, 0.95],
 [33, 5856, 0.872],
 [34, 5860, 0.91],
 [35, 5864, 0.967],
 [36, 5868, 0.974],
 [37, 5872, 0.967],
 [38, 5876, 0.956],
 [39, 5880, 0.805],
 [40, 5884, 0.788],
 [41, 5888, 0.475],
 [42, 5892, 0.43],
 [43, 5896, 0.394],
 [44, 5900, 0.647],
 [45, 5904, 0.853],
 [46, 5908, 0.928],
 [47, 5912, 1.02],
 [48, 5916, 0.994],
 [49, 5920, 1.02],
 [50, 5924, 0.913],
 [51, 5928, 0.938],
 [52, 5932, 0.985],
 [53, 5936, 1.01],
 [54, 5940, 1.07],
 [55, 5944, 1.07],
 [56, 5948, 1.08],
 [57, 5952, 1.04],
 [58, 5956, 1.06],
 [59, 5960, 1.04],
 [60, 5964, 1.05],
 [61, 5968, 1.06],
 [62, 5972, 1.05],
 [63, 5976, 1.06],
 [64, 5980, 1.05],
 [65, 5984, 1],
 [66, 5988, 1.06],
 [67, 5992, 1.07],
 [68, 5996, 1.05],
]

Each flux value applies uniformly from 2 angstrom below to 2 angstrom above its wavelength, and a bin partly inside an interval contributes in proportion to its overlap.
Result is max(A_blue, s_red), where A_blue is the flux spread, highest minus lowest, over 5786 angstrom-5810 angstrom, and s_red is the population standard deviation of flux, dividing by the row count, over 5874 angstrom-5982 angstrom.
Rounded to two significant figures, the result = 0.20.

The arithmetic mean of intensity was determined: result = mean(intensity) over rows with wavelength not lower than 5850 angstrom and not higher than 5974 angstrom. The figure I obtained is 0.91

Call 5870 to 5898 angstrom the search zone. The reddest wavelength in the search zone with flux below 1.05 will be 5896 angstrom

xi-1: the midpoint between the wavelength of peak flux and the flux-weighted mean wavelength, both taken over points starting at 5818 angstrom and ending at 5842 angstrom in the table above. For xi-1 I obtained 5835.1 angstrom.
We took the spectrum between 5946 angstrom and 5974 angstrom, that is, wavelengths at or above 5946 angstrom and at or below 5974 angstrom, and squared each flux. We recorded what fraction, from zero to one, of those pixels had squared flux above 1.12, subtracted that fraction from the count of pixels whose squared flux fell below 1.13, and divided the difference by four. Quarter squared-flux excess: 1.4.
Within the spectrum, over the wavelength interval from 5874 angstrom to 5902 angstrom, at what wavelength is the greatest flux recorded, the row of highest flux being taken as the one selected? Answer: 5876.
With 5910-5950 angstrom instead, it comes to 5948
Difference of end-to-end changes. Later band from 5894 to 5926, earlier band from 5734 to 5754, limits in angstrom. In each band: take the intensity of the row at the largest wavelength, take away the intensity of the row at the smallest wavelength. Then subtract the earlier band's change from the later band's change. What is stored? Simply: 0.50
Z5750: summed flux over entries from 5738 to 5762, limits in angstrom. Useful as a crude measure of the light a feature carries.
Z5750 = 6.72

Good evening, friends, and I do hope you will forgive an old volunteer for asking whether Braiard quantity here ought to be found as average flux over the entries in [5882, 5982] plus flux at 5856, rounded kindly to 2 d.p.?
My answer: 1.79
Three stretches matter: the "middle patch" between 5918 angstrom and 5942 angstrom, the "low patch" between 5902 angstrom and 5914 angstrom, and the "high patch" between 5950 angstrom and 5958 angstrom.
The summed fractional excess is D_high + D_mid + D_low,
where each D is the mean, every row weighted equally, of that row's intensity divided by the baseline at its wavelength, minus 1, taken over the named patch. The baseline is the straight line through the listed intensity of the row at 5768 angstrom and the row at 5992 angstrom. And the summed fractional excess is -0.2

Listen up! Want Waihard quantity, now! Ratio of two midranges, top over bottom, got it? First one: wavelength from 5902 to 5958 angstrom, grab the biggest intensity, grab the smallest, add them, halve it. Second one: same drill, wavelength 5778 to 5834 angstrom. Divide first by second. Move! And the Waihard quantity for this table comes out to 0.89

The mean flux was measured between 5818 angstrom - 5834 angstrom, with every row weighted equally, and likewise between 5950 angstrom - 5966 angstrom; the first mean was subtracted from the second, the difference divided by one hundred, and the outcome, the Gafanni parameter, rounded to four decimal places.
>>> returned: -0.0003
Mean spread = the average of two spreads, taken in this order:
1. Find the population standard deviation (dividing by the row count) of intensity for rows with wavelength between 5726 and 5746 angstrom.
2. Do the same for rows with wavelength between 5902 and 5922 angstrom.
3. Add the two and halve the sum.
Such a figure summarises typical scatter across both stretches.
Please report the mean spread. 0.049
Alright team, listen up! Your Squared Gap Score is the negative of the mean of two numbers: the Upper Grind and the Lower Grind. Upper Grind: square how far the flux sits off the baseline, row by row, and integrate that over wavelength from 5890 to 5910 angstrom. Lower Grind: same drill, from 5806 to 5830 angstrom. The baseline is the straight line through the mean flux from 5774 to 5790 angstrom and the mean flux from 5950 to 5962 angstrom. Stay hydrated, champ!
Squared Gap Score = -2.2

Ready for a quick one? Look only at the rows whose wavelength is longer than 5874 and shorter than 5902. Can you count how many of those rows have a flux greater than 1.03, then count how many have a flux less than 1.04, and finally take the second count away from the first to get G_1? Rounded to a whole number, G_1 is -7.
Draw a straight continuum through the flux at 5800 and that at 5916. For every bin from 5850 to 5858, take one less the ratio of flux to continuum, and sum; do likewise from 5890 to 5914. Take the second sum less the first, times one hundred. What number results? 148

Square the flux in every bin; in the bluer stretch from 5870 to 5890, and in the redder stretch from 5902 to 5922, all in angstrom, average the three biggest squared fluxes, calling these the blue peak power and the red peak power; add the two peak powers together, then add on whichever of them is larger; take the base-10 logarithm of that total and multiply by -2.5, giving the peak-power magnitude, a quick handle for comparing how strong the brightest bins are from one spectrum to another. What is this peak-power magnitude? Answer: -1.15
